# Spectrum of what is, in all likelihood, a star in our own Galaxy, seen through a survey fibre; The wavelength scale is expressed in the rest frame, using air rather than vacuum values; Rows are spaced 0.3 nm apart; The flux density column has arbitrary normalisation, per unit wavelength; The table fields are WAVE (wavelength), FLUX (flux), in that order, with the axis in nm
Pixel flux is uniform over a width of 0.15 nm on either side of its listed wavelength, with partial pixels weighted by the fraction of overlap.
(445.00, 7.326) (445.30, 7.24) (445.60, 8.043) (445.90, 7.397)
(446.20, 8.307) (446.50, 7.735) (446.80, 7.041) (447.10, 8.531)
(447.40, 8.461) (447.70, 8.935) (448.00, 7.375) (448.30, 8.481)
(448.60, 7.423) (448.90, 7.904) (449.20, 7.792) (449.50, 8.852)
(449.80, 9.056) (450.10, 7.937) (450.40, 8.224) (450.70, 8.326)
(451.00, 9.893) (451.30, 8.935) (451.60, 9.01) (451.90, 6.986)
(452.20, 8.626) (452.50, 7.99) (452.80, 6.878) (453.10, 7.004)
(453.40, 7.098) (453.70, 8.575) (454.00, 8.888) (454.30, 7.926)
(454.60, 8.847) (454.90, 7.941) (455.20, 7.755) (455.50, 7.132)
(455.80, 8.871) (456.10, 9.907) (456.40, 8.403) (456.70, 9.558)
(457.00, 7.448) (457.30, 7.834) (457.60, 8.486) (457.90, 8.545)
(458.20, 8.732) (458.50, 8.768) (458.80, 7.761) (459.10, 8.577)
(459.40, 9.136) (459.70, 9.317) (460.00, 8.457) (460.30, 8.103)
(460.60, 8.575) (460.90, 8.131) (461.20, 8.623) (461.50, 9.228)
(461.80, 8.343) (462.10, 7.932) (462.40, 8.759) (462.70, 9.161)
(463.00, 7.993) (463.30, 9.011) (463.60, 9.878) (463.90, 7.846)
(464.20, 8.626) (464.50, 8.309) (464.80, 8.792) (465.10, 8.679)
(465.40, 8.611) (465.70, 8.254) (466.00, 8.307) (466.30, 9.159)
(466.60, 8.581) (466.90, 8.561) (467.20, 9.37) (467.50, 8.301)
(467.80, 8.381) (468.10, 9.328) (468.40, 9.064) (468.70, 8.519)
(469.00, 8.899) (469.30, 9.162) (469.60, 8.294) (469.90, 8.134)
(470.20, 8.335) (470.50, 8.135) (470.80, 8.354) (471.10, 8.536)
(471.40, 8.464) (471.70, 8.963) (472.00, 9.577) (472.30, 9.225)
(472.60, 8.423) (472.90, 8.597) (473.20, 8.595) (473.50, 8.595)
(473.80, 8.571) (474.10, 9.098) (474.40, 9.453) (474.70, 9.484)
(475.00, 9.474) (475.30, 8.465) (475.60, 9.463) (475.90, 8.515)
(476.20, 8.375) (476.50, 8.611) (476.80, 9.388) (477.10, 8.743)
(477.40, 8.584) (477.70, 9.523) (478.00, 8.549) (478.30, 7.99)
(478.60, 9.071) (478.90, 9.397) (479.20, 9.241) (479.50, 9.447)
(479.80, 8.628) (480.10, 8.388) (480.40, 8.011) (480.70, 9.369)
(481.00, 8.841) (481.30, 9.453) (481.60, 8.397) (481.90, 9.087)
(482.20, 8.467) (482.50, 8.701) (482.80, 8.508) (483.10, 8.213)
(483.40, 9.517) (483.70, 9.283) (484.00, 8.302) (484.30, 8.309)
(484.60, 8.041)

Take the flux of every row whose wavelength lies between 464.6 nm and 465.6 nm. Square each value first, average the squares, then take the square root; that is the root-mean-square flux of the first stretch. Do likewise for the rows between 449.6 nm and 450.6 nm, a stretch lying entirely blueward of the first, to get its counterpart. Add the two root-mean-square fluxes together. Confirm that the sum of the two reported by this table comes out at 17.1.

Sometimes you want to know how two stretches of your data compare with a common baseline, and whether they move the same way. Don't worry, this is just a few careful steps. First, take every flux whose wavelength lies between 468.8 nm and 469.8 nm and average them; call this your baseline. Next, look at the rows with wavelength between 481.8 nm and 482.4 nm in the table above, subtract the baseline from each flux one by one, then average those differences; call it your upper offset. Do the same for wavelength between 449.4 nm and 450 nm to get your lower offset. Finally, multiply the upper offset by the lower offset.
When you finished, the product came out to 0.00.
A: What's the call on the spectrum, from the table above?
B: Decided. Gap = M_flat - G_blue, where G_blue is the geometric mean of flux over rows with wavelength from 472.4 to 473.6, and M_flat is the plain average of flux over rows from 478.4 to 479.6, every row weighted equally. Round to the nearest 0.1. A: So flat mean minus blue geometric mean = 0.7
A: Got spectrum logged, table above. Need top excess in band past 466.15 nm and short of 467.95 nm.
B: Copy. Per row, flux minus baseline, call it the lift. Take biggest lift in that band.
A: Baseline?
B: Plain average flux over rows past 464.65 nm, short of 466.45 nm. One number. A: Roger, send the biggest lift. 0.74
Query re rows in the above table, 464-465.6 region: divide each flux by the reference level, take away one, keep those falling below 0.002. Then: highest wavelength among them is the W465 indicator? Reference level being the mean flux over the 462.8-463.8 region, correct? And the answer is 465.40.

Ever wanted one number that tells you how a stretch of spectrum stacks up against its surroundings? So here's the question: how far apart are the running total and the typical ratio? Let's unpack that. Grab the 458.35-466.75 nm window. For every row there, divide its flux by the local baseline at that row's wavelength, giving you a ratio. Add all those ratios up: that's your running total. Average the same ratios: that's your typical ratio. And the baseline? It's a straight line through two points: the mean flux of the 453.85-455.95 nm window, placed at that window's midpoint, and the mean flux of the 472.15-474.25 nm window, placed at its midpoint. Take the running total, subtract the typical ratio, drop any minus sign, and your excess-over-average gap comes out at 28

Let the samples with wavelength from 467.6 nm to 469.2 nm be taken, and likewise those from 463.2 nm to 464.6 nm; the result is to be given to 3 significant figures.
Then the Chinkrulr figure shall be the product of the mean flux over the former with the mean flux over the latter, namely 77.2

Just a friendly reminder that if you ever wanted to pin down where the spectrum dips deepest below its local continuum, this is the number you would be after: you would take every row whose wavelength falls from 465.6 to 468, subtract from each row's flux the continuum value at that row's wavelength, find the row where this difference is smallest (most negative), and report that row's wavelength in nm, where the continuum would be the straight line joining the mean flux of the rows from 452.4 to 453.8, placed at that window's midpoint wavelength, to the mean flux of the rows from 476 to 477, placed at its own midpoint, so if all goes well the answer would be 467.50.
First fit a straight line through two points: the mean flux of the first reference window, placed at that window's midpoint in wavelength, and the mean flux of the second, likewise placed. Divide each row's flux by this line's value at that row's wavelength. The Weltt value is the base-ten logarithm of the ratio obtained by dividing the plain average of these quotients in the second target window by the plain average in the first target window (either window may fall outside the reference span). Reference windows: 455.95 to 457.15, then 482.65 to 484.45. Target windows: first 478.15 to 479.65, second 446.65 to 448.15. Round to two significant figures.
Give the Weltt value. -0.057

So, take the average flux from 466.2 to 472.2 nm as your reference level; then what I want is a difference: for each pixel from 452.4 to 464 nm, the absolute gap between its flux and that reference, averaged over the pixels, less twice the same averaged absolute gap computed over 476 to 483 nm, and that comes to -0.16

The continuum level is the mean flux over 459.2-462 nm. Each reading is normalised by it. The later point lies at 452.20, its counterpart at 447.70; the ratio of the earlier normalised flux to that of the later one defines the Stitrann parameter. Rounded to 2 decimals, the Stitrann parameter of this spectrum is 1.04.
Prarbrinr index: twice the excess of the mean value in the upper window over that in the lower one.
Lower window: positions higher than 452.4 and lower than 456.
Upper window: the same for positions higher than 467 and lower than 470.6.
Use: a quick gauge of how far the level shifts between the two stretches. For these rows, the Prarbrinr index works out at 1.5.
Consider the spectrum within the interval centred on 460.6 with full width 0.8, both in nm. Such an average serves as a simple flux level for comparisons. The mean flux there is 8.3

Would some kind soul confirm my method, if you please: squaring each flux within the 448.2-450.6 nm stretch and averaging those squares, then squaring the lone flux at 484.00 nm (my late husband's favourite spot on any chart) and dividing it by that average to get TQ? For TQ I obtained 1.02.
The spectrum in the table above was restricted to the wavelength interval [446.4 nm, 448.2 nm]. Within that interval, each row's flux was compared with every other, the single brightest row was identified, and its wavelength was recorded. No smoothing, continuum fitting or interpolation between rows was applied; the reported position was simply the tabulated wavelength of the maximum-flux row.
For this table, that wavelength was 447.70 nm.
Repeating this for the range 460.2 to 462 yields 461.50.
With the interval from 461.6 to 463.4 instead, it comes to 462.70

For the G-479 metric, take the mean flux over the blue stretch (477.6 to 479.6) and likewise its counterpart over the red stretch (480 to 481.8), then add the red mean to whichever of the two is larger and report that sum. 17.8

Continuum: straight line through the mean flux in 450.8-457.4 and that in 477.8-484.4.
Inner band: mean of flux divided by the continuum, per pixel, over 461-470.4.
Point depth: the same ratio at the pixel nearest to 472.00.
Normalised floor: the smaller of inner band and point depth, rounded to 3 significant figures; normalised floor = 1.02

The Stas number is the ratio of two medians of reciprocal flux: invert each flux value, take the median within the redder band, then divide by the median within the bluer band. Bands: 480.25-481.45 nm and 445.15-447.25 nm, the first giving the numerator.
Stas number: 0.85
